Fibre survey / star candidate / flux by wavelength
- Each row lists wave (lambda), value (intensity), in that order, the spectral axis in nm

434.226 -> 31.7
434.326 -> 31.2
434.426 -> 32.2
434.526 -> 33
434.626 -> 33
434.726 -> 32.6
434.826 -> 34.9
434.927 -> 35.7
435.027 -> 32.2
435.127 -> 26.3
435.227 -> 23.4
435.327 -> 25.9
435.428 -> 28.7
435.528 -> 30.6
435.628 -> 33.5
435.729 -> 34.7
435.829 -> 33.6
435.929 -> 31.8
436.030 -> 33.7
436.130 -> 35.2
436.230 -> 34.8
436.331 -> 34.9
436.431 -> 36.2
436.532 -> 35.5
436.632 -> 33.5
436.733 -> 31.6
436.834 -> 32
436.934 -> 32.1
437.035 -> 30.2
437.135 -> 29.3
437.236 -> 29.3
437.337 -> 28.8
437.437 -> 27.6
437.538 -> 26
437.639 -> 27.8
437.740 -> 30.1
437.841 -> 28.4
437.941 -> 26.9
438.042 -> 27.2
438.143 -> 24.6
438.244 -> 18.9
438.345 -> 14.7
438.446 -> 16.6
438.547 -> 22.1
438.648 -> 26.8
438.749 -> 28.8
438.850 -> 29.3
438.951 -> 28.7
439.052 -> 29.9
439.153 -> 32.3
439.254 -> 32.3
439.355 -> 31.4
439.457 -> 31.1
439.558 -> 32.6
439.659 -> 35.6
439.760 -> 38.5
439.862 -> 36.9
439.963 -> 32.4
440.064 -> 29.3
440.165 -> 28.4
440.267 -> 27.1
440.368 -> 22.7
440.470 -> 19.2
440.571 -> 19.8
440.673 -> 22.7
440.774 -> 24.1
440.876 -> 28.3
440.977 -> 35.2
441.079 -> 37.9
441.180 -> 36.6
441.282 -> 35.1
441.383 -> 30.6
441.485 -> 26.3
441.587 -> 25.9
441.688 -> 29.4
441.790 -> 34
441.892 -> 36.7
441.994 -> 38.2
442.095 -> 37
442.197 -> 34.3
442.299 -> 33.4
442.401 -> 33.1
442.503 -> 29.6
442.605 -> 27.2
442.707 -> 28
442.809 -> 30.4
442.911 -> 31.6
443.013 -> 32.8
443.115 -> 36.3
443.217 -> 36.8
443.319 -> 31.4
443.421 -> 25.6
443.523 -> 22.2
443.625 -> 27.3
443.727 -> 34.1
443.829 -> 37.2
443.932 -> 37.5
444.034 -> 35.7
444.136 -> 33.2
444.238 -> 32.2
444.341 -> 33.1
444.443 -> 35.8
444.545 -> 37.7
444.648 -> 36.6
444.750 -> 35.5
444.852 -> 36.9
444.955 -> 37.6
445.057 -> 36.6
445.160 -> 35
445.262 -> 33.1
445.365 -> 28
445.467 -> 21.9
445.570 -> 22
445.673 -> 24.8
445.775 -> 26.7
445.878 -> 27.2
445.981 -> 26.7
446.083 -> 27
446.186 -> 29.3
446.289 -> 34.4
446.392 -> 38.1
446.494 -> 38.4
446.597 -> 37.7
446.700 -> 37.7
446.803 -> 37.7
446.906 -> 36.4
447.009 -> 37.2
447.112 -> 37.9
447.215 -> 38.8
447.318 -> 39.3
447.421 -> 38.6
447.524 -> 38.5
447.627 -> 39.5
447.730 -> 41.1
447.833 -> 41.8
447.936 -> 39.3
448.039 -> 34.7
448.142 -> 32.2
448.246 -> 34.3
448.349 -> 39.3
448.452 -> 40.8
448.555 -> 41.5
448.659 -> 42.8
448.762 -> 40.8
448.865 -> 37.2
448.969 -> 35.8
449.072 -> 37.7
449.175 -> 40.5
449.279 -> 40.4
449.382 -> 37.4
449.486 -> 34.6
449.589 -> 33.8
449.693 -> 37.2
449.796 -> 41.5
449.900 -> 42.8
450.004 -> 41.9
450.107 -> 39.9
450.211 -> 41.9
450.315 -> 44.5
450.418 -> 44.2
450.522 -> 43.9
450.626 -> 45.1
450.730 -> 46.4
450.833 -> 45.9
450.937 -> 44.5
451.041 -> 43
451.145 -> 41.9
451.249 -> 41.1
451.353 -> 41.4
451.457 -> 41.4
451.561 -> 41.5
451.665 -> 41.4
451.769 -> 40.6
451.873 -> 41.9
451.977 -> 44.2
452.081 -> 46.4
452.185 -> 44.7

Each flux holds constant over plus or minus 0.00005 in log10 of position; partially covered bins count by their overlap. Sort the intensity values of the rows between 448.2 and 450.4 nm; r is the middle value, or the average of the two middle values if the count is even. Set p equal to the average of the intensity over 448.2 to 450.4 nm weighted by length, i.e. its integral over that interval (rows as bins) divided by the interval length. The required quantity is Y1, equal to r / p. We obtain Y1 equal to 1.02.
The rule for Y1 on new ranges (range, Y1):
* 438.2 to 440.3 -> 1.02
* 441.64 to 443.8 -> 1.03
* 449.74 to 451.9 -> 0.98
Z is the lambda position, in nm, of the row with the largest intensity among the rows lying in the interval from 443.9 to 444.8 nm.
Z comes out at 444.545 nm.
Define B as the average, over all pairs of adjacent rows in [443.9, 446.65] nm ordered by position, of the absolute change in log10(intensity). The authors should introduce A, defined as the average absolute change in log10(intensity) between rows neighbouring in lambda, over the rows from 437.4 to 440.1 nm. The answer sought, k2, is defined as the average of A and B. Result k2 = 0.0324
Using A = 0.0384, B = 0.026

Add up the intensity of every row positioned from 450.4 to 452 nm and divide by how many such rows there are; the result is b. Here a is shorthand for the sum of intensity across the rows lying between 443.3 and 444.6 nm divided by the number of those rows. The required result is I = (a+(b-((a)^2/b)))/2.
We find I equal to 25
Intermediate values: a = 32.5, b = 43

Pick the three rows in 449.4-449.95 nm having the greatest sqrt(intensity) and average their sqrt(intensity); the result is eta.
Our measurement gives 6.4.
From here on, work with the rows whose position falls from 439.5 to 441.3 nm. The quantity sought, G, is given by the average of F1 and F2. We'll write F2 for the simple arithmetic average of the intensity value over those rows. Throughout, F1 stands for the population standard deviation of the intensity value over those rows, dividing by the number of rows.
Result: 18.2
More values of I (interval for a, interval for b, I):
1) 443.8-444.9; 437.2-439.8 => 9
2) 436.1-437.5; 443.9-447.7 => 18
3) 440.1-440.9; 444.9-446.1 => 16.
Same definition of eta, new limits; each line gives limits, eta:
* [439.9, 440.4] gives 5.5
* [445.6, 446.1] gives 5.2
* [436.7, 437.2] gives 5.6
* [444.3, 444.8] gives 6.1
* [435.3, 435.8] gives 5.7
